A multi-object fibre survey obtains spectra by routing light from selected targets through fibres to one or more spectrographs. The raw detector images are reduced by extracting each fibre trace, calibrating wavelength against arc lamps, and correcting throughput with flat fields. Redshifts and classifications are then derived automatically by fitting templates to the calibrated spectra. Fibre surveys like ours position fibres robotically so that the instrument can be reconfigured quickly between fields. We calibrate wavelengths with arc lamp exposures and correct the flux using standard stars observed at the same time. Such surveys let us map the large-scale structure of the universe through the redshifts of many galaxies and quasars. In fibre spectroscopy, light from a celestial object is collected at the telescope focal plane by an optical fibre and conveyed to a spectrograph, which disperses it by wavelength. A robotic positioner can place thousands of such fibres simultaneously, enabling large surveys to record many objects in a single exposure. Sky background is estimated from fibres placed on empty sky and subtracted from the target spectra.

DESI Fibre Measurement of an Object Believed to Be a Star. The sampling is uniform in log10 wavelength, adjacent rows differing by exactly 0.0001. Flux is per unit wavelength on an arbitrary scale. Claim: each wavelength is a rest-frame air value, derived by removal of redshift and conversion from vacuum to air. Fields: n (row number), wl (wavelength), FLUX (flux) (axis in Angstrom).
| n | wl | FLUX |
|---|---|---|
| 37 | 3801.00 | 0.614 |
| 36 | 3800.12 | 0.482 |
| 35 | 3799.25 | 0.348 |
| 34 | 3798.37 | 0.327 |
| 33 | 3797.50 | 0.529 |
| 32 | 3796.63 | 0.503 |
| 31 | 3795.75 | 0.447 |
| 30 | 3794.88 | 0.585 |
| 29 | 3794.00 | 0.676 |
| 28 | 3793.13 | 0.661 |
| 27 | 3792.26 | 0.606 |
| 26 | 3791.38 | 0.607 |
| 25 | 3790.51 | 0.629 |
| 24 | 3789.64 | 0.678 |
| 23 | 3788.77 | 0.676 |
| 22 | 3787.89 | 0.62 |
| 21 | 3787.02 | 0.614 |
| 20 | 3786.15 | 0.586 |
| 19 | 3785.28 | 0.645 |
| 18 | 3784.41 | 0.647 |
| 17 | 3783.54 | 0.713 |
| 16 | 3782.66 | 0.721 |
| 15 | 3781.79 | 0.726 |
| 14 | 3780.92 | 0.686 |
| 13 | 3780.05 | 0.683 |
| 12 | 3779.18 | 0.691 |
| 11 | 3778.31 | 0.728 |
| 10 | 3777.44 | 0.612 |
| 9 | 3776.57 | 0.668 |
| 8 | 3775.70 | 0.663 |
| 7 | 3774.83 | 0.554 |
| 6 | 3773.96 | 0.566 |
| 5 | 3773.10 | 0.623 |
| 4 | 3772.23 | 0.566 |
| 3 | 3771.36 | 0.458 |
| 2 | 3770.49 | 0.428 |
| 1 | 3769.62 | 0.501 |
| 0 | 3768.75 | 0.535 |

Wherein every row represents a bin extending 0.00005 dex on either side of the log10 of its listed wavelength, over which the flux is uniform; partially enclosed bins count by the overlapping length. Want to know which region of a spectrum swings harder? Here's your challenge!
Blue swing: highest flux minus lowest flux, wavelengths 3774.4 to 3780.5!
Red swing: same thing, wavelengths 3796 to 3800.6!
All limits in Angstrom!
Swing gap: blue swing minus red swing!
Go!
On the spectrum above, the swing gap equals -0.028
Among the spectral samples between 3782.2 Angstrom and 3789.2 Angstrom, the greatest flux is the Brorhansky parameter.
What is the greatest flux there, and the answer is 0.721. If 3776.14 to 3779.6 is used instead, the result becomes 0.728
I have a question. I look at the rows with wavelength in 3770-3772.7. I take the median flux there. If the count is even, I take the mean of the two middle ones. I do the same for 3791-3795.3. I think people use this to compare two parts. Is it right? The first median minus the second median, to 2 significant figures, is -0.15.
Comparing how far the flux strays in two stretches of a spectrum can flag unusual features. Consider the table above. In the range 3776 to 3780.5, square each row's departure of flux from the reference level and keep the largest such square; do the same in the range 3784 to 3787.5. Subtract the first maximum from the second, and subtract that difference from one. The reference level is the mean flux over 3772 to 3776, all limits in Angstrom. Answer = 1.02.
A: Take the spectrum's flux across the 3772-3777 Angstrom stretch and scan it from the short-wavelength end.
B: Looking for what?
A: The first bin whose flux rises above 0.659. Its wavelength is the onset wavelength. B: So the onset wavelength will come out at 3775.70 Angstrom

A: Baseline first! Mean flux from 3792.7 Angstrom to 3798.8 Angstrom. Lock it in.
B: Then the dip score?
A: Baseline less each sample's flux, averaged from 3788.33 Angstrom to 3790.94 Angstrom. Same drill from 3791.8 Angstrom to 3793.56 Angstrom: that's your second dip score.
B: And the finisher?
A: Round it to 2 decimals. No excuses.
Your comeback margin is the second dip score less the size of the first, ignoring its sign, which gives -0.23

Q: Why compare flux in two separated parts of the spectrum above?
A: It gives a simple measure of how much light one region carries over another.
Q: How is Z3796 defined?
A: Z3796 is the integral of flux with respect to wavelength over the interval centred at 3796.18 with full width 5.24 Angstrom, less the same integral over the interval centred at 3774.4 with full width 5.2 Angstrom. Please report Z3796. -0.48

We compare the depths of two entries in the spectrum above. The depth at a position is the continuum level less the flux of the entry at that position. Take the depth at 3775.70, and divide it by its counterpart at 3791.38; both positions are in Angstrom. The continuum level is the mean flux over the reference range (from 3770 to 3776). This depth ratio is 2.0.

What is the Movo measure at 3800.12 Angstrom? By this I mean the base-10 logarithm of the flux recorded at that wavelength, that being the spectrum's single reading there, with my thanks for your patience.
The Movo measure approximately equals -0.32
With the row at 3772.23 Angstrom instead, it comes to -0.25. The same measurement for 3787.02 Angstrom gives -0.21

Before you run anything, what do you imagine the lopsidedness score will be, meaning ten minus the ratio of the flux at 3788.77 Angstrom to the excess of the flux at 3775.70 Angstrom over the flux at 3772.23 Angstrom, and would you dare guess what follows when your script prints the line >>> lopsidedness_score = 3.0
